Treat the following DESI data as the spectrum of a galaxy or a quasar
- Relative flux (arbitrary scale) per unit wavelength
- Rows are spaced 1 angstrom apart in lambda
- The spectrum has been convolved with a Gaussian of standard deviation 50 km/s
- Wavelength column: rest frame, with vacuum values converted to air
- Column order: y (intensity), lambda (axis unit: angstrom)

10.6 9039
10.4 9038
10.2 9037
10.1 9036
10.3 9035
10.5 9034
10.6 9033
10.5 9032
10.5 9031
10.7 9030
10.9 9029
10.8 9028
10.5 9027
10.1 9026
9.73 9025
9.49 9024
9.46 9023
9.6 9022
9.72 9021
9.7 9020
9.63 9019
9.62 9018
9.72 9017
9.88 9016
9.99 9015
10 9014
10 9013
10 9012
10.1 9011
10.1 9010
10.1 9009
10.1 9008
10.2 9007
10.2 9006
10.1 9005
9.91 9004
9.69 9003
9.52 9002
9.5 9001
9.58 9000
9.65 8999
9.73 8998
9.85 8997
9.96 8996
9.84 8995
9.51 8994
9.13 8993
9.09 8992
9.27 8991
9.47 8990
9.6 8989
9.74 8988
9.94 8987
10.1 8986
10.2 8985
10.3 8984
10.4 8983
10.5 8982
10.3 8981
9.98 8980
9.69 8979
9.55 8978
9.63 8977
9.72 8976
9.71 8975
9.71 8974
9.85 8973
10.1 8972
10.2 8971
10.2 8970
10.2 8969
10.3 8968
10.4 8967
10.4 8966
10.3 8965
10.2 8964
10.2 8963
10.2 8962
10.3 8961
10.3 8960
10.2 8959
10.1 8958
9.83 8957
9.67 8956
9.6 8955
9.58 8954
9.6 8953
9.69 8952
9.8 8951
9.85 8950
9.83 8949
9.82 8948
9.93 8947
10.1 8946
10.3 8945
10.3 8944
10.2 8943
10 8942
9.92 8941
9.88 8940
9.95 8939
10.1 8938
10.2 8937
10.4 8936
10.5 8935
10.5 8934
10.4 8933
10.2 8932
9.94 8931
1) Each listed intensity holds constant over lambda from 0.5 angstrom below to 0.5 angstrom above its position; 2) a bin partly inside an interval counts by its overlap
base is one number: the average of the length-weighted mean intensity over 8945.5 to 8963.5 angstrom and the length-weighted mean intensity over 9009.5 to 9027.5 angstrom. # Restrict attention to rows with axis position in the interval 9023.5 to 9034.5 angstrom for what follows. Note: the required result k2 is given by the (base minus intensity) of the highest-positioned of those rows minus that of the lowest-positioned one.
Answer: -1.0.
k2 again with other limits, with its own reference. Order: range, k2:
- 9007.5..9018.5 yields 0.5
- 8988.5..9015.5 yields -0.4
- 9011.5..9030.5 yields -0.7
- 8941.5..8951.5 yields 0.2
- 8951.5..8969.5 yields -0.5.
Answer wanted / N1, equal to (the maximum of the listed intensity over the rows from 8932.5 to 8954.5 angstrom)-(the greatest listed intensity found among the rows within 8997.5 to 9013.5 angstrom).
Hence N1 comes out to 0.3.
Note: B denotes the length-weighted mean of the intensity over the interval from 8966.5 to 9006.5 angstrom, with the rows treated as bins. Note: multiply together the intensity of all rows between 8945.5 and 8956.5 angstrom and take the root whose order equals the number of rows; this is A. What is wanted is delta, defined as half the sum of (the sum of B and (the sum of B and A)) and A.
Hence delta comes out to 19.6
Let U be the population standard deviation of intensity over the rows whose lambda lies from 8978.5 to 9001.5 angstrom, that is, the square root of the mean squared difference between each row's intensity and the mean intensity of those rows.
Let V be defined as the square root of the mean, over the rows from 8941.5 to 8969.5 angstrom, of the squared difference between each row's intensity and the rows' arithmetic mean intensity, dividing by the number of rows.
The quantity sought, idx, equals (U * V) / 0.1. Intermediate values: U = 0.38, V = 0.26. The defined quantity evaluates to 1.0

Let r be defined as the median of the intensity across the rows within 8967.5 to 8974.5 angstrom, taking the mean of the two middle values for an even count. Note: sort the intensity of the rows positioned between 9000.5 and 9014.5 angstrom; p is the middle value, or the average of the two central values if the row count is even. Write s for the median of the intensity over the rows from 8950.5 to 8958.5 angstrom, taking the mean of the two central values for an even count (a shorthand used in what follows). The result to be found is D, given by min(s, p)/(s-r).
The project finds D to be -19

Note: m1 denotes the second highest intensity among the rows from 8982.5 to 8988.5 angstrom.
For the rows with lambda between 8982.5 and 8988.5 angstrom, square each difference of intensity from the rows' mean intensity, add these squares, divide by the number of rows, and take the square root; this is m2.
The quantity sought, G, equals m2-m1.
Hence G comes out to -10.1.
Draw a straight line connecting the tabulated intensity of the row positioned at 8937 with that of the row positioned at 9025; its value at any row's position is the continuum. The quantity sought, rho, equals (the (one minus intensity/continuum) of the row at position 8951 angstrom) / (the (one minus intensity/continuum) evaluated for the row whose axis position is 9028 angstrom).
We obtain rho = -0.29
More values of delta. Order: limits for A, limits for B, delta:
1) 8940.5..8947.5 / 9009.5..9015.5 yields 20.1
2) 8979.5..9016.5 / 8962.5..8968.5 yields 20.2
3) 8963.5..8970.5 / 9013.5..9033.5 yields 20.3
